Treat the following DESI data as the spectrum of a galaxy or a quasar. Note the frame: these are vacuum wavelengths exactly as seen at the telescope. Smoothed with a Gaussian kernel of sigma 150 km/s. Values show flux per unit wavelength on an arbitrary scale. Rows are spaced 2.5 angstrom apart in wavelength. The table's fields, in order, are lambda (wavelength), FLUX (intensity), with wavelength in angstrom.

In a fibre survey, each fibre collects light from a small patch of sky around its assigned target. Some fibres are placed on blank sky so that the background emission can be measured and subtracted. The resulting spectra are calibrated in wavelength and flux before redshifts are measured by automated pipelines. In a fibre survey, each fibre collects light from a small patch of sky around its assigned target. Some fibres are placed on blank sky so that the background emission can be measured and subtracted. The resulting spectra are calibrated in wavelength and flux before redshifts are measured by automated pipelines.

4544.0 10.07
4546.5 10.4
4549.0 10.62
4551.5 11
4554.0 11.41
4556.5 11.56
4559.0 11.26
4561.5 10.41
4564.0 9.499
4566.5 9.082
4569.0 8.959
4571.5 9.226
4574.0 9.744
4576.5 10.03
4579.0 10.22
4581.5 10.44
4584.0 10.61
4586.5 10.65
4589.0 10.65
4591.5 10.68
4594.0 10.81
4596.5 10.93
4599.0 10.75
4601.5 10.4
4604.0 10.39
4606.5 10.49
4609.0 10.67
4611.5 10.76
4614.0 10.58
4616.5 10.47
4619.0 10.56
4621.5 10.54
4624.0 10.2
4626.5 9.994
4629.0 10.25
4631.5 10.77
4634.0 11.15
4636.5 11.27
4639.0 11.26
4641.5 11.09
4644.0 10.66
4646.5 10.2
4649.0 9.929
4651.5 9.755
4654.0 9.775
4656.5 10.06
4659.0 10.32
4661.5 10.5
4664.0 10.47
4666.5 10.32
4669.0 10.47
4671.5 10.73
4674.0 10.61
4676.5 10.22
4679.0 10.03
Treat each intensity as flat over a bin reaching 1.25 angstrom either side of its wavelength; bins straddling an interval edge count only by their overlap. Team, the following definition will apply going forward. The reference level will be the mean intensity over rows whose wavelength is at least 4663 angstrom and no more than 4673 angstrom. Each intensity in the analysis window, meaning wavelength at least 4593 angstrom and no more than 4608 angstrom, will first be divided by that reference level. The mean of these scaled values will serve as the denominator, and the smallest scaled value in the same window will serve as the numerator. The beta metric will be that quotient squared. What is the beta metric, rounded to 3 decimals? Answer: 0.956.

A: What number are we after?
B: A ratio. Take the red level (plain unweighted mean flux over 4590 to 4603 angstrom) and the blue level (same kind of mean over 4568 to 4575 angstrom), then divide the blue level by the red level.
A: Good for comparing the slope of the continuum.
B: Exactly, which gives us 0.87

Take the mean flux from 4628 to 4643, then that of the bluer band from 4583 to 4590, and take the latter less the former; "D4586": -0.3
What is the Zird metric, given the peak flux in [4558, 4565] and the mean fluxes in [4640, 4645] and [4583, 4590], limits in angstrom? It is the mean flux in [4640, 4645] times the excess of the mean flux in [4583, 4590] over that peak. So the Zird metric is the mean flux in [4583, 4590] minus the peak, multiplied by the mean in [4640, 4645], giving -6.8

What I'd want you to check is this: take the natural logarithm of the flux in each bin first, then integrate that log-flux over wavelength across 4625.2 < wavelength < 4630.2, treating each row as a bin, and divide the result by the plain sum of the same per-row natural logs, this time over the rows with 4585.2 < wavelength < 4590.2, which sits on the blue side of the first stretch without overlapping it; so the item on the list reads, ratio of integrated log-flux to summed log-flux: 2.45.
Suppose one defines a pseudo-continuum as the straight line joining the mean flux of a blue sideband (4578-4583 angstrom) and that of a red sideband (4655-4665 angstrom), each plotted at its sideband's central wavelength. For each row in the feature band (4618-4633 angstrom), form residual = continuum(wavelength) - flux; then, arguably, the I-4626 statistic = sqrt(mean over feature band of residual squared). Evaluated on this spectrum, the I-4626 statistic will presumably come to 0.27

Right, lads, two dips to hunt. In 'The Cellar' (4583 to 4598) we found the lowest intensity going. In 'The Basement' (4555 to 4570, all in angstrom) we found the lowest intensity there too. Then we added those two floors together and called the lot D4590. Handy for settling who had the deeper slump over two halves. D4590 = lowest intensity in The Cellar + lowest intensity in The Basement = 19.6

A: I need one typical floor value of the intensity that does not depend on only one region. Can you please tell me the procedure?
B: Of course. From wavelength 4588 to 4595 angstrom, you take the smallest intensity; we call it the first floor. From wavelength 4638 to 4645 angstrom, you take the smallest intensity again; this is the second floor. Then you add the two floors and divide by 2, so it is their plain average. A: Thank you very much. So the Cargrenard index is 10.7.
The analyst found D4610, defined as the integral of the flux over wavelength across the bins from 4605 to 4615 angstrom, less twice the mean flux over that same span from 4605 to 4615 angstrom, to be 85.0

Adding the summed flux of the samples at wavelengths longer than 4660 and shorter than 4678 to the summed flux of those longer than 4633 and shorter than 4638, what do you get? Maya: 96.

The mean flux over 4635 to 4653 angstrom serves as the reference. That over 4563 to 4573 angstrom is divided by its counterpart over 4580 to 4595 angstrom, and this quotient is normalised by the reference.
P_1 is 0.082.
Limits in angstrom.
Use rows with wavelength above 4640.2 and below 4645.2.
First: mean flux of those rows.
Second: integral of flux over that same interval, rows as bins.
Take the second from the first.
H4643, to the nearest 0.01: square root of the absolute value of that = 6.60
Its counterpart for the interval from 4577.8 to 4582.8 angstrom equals 6.43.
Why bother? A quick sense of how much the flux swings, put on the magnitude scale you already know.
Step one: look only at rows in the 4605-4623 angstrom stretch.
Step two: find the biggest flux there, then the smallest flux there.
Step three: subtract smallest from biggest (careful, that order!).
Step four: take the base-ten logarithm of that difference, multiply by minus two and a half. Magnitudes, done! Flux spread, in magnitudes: 1.3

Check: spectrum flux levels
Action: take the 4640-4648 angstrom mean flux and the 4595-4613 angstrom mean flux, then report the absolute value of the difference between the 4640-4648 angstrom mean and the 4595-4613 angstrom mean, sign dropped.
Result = 0.02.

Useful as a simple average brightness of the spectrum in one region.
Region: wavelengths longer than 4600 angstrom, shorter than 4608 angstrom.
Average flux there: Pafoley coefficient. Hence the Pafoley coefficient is 10.4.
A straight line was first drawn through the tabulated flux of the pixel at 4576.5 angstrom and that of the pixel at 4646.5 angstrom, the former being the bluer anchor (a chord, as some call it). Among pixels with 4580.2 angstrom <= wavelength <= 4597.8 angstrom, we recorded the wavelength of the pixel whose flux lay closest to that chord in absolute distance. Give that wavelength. 4581.5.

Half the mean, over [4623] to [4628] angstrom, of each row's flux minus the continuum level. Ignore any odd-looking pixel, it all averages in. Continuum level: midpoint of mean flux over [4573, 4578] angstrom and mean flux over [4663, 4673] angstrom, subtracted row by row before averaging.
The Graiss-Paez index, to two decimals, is -0.05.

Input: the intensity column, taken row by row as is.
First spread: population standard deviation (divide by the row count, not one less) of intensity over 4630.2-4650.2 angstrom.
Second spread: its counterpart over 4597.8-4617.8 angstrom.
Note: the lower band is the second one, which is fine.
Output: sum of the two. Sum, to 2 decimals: 0.61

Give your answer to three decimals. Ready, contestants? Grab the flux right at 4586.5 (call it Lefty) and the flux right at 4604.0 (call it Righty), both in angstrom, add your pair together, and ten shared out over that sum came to 0.475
